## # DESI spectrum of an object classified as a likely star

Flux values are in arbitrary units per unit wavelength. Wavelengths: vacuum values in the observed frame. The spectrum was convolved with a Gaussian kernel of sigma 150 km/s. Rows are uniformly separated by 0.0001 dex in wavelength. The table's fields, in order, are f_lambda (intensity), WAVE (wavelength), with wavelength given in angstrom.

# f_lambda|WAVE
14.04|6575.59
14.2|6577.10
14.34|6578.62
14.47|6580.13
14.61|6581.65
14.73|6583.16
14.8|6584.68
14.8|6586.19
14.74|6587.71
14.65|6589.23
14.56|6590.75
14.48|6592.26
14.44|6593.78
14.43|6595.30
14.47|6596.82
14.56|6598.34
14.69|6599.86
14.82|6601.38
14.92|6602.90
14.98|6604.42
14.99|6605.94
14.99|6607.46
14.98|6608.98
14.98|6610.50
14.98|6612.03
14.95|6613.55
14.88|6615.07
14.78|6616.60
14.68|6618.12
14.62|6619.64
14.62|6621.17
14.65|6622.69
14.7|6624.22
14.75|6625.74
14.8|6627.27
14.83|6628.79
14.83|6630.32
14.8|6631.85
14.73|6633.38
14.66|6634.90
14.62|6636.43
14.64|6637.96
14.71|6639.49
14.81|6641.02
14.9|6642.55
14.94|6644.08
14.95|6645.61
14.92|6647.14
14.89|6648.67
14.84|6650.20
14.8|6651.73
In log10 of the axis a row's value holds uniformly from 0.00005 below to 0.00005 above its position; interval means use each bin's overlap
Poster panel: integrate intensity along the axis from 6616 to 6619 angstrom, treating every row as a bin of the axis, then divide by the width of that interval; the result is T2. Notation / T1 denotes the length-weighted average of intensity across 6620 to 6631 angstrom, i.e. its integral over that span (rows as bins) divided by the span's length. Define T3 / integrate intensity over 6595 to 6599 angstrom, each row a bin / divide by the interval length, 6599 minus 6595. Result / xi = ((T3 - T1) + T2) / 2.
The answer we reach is 7.26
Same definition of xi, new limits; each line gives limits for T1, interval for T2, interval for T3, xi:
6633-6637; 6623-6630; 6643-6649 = 7.50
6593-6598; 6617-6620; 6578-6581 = 7.34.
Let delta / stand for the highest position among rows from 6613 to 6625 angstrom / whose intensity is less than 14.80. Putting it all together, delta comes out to 6624.22 angstrom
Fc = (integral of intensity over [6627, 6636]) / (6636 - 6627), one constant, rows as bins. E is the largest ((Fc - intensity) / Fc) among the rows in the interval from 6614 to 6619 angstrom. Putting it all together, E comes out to 0.006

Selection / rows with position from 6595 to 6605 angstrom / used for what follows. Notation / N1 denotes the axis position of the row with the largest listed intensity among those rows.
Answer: 6604.42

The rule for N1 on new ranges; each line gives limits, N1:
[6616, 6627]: 6616.60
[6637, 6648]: 6645.61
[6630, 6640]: 6630.32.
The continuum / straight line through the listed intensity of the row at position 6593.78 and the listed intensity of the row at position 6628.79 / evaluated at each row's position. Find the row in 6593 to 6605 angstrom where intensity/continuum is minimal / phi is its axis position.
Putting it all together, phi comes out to 6595.30 angstrom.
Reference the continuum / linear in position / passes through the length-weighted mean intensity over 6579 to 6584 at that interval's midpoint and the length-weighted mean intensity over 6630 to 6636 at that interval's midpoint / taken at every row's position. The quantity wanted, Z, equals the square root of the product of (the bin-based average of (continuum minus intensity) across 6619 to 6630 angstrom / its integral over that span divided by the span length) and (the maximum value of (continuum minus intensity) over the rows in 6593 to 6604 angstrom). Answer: 0.010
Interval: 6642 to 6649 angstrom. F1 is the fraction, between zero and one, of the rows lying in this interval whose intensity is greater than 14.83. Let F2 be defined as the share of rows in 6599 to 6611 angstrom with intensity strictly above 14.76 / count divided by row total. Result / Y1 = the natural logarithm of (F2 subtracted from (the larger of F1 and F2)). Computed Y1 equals -2.1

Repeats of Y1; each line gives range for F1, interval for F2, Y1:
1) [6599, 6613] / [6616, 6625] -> -0.5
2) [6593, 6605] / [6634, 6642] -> -3.0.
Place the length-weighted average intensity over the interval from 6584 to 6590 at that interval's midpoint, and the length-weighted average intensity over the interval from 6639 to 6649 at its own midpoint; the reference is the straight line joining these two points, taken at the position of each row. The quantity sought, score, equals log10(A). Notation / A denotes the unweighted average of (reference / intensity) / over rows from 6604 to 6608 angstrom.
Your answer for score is -0.0059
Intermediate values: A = 0.99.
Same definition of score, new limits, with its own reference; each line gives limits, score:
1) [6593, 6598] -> 0.0093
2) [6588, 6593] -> 0.0055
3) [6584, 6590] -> -0.0002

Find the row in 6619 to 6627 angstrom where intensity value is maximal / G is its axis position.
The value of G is 6625.74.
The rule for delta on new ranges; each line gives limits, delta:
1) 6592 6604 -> 6599.86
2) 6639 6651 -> 6639.49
